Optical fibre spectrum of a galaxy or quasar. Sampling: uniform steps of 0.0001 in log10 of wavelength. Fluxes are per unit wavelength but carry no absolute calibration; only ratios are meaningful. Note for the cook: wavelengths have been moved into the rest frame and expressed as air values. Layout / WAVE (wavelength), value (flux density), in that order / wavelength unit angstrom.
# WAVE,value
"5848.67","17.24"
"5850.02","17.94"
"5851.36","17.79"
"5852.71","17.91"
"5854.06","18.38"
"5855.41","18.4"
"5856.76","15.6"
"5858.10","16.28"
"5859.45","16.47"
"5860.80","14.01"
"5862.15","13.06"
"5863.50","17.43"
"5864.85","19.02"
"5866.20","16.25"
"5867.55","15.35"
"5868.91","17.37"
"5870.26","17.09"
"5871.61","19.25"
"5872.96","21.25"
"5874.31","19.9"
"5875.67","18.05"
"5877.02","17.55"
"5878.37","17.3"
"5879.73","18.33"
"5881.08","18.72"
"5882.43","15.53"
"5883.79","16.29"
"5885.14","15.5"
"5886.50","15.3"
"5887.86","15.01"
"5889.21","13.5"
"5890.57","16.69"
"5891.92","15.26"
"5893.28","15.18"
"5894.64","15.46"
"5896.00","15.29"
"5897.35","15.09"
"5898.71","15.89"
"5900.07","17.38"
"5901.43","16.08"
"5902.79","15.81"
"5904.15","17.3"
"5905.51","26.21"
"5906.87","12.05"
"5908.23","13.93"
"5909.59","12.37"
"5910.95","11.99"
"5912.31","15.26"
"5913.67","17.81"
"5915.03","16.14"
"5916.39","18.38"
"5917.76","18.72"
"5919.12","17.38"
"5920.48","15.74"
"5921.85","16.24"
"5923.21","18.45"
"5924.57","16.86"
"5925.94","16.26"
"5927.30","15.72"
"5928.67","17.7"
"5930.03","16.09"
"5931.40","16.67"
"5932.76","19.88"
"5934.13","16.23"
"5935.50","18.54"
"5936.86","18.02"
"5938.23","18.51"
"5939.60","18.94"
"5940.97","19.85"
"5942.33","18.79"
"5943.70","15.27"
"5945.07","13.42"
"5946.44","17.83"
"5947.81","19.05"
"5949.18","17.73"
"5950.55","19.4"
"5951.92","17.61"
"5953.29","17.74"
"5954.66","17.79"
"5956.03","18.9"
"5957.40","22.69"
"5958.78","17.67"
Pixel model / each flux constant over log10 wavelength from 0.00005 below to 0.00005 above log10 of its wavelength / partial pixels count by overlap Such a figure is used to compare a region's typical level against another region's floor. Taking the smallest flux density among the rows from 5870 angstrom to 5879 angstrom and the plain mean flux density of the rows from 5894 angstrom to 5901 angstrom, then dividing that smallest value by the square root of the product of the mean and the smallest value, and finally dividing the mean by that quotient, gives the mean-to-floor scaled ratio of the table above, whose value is 15.2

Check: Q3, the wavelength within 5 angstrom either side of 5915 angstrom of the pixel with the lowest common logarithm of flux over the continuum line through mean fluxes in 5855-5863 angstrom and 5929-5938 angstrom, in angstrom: 5910.95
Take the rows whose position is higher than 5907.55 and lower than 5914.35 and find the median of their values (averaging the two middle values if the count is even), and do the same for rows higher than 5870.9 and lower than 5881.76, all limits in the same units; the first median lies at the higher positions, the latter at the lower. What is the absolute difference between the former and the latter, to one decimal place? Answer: 4.6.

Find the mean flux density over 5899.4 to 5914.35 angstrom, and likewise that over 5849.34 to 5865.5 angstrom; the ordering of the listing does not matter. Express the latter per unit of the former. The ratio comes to 1.05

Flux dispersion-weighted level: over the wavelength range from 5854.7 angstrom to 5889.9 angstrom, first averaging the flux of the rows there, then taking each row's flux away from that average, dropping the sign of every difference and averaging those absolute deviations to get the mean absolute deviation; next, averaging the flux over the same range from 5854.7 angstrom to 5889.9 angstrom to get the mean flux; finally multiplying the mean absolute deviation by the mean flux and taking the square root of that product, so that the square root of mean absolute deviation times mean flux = 5.2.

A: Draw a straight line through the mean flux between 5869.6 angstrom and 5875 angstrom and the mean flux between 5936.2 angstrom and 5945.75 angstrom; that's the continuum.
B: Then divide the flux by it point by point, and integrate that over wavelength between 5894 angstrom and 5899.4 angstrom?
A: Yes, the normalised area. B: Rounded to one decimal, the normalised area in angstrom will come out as 4.5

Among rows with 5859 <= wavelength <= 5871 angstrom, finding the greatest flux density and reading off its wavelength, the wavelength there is 5864.85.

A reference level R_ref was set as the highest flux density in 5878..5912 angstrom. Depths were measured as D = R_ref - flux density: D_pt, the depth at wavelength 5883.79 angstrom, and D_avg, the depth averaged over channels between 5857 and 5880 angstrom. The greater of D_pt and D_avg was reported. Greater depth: 9.9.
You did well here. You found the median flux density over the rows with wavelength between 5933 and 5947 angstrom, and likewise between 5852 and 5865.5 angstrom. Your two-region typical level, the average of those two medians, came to 17.61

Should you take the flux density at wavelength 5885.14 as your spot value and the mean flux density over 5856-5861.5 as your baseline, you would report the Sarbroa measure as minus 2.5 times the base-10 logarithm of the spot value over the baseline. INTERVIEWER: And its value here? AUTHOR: 0.01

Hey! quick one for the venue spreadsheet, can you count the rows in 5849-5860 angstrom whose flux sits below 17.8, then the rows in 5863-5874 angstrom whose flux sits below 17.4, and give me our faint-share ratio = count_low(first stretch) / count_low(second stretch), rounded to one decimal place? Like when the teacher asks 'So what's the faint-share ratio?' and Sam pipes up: 1.0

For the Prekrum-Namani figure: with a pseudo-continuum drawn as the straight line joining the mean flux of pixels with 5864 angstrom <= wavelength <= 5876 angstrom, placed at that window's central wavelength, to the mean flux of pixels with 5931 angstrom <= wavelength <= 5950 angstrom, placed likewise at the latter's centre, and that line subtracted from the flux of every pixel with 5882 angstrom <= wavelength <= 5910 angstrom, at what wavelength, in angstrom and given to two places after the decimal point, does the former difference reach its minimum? 5906.87 angstrom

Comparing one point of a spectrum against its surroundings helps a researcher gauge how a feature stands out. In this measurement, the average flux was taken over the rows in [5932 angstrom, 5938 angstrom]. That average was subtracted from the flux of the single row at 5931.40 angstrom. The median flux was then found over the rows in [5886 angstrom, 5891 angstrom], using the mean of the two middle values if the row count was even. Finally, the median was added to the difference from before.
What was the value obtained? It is 14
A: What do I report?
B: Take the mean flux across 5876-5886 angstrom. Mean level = 17.0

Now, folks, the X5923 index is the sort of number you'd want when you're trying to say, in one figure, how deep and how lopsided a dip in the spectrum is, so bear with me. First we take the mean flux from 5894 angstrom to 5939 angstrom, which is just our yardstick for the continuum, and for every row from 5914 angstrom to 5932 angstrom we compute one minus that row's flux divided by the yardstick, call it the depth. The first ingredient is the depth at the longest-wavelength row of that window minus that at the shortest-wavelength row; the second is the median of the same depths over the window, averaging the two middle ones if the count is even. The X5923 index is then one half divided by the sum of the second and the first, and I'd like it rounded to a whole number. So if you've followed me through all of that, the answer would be -15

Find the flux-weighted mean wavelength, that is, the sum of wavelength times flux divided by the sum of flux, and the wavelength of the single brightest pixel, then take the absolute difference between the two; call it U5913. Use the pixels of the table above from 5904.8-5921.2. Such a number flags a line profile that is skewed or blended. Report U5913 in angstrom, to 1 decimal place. 7.5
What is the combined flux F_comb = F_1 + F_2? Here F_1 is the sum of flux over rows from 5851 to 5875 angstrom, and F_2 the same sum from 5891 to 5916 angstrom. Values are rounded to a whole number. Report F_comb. 595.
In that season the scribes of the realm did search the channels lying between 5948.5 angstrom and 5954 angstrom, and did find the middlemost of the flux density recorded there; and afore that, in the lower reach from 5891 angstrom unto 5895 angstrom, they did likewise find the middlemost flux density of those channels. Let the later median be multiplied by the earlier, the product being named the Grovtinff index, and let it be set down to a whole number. 271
